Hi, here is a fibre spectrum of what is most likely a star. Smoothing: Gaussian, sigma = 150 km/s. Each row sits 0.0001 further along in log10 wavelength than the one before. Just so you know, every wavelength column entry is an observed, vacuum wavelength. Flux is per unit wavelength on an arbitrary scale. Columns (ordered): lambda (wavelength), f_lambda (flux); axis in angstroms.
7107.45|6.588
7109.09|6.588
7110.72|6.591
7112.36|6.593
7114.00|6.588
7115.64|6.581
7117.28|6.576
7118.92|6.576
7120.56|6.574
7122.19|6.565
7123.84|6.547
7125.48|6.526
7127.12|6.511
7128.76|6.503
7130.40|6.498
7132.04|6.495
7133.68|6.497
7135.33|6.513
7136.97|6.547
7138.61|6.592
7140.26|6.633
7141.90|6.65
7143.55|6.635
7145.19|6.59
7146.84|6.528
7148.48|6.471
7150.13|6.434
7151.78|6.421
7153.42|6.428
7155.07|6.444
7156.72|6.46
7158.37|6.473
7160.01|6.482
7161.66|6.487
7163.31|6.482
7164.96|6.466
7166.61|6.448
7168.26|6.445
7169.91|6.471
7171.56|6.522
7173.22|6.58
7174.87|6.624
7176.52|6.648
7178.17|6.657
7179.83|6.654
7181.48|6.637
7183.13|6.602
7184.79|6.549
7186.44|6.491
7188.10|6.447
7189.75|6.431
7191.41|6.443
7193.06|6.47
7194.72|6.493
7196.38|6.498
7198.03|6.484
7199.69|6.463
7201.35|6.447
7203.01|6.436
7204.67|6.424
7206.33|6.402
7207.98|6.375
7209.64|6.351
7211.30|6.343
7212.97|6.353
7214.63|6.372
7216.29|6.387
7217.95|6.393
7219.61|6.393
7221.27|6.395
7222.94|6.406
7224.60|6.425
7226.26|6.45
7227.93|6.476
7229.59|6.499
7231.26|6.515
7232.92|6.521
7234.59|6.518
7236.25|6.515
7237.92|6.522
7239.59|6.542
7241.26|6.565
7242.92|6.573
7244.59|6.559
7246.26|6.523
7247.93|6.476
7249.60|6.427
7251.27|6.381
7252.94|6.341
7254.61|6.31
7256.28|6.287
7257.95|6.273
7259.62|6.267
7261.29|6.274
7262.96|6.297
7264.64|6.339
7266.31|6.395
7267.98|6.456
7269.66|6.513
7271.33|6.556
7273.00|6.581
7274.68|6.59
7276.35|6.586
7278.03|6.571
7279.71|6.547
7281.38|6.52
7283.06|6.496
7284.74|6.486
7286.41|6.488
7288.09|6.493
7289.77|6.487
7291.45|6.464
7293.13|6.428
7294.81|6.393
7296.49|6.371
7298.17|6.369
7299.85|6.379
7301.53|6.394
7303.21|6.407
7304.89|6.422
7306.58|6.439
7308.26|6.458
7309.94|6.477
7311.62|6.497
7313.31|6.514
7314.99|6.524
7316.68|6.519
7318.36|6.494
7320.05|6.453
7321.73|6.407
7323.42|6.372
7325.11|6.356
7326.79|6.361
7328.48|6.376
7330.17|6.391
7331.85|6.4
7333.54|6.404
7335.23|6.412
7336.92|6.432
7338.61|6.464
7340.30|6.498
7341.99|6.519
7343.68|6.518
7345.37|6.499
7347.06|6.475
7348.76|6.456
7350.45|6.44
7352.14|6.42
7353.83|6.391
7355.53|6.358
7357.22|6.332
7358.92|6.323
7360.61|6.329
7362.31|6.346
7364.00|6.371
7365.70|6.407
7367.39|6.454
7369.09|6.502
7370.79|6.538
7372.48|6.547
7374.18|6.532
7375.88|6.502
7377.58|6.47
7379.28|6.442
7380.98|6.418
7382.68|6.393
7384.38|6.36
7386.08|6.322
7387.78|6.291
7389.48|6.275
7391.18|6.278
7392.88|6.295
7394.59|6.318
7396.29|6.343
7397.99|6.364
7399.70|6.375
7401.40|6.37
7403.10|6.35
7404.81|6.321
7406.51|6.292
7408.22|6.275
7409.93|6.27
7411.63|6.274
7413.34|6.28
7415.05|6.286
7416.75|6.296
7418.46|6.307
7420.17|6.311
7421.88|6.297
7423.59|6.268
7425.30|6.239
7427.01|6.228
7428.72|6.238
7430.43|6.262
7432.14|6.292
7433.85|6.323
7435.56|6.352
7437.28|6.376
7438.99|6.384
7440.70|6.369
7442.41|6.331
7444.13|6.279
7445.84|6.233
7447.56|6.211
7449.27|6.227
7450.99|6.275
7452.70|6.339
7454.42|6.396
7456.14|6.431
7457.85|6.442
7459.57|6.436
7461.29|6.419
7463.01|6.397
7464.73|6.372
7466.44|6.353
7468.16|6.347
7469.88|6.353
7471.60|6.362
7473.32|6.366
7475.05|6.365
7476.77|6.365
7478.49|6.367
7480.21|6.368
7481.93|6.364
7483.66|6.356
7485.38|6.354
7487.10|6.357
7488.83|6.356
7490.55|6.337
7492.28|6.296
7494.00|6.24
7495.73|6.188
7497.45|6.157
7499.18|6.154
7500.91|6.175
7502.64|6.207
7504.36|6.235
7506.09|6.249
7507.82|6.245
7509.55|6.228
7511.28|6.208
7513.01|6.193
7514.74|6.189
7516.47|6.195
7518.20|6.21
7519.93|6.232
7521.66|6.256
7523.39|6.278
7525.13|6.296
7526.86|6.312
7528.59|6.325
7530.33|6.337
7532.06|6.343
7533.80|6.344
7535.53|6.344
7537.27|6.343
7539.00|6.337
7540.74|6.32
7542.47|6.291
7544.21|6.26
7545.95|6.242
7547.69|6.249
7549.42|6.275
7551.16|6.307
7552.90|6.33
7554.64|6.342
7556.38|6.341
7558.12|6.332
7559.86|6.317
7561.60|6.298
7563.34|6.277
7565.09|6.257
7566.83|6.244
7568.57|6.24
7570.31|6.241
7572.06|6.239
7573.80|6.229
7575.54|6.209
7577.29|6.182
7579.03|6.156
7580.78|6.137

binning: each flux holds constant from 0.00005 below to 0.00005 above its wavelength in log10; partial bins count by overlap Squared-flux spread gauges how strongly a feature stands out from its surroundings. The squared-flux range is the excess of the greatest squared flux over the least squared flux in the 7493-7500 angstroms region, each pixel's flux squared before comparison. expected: 1.07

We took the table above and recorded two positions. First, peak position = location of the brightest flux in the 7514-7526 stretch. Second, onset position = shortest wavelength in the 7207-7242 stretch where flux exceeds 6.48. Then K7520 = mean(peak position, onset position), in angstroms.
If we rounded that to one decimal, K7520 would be 7377.4 angstroms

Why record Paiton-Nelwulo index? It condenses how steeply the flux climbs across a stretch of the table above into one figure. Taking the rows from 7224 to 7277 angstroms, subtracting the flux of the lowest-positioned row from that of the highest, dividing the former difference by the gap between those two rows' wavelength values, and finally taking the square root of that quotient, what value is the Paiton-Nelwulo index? 0.056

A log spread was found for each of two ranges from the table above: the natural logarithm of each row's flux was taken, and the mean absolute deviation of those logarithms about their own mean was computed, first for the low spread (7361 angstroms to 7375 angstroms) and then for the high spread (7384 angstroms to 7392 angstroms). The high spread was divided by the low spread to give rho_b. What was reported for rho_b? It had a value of 0.43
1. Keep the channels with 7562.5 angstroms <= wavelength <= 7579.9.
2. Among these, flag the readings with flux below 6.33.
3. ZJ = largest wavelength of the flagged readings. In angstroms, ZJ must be 7579.03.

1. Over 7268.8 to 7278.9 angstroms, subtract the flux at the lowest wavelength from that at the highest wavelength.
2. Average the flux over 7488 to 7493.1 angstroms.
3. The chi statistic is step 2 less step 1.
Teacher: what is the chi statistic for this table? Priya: 6.27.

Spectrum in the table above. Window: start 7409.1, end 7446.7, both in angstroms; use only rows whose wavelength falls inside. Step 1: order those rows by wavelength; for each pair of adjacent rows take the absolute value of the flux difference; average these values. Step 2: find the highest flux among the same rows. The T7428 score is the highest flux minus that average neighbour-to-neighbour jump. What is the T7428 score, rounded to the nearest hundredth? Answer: 6.36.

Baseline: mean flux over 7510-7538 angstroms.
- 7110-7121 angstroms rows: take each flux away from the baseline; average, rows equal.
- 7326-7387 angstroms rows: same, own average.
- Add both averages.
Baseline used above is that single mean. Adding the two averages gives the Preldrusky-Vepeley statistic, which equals -0.46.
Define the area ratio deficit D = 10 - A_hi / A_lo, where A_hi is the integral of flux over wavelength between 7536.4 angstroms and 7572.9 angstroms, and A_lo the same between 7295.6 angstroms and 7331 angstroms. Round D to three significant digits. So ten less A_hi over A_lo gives 8.99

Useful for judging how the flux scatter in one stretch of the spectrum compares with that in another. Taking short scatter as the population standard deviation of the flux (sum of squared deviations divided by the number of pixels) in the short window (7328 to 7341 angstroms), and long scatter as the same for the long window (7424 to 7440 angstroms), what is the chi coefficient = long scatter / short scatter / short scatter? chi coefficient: 40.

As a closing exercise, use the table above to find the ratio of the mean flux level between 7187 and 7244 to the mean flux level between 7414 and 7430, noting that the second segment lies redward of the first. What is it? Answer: 1.03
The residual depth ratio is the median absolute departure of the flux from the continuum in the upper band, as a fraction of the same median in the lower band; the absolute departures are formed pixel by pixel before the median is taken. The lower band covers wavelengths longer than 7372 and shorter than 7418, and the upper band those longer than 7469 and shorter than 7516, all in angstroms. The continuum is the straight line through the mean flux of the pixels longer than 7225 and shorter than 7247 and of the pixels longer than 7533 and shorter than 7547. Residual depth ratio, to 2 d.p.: 0.50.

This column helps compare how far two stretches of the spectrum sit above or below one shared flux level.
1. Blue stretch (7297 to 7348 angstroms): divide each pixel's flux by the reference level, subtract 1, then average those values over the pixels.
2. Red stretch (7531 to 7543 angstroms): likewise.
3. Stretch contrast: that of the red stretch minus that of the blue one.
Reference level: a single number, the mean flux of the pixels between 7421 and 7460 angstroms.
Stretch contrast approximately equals -0.017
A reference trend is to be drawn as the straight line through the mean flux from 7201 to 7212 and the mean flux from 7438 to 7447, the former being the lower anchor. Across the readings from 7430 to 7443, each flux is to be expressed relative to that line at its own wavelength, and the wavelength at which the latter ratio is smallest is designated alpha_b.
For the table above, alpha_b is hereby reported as 7430.43 angstroms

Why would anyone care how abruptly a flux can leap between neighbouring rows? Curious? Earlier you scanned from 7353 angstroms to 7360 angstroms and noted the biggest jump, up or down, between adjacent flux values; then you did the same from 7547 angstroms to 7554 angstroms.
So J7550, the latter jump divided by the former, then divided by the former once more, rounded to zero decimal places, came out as 29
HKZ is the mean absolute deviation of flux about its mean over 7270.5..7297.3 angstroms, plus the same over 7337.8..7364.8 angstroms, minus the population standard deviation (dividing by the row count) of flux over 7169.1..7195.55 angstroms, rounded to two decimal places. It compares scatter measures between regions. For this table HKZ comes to 0.03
